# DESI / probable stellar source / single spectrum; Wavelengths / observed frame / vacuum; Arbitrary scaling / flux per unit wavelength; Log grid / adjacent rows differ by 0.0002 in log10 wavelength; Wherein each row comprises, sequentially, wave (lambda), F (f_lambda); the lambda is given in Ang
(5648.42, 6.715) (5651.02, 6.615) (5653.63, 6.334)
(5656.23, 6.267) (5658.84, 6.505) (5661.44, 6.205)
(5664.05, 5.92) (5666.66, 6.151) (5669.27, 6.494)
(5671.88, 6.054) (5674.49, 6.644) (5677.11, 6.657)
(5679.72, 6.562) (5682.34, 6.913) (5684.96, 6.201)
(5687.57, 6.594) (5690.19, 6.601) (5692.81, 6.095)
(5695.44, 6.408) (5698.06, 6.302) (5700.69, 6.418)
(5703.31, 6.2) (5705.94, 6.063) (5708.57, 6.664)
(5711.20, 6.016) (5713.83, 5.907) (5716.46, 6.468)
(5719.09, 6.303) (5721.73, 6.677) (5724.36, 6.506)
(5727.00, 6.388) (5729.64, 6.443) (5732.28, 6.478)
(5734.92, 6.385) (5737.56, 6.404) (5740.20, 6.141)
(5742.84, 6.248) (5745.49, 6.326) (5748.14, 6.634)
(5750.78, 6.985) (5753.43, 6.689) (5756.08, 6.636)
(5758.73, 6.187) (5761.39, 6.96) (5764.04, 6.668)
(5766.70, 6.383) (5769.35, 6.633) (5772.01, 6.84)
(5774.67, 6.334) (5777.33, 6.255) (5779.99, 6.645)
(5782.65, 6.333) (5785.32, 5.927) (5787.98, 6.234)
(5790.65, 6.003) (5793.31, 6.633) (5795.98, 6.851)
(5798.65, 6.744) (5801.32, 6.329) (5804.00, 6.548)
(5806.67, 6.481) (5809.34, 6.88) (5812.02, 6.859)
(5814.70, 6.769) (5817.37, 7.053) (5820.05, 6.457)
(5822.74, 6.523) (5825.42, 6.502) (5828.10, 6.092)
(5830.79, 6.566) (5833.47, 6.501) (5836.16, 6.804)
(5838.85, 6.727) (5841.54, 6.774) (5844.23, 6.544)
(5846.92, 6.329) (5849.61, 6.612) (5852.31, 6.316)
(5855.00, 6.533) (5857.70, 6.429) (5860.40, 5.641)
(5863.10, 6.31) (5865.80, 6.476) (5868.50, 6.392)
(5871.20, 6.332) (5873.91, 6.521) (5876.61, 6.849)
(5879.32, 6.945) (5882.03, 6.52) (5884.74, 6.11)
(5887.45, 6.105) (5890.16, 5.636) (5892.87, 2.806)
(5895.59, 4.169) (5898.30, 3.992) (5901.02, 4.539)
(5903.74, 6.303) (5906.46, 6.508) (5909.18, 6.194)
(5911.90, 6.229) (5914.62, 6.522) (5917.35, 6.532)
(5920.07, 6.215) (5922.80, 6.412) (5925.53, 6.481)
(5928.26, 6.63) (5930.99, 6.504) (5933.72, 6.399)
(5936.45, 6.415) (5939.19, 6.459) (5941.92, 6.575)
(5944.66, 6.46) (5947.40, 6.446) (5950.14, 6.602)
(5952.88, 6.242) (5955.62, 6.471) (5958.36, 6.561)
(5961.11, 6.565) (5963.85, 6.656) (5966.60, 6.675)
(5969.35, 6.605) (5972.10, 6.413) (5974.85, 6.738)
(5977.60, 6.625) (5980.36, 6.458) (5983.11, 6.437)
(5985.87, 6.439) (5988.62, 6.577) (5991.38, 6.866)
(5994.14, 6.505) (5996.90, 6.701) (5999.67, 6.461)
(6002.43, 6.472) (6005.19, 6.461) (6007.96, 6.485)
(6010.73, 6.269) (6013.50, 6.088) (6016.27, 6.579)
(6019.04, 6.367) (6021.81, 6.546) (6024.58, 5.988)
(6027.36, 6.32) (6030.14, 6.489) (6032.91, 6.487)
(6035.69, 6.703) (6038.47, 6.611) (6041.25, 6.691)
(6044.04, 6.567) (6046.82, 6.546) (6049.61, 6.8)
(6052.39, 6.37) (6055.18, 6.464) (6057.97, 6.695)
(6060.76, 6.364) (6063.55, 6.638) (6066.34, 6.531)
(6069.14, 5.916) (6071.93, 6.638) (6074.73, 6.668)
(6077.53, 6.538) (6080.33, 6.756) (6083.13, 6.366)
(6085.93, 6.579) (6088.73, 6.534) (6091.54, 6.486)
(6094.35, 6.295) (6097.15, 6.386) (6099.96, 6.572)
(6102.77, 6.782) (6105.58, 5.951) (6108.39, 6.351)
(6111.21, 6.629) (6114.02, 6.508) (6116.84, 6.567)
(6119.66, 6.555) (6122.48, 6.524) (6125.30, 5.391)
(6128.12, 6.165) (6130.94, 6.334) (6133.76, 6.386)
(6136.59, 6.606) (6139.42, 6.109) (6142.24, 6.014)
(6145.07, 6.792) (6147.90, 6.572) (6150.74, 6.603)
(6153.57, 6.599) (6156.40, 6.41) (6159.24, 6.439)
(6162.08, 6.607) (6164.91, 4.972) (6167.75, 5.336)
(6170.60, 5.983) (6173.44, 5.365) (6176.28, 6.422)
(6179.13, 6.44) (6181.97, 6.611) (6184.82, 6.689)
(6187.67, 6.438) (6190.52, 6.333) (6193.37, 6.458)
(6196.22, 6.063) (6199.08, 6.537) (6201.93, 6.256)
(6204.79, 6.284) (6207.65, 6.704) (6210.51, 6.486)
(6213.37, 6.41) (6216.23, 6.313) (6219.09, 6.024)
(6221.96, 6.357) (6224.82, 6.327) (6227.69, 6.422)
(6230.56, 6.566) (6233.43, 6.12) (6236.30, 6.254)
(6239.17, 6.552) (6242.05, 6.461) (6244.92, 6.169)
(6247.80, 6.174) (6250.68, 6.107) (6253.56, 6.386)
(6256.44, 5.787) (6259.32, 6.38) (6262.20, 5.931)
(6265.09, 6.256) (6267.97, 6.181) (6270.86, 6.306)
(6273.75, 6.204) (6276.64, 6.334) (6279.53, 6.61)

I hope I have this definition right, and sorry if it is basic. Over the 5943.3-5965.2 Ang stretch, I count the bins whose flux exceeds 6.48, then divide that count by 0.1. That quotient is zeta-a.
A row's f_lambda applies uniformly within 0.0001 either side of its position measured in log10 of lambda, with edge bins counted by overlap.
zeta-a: 40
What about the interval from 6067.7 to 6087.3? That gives 50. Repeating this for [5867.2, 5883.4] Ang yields 40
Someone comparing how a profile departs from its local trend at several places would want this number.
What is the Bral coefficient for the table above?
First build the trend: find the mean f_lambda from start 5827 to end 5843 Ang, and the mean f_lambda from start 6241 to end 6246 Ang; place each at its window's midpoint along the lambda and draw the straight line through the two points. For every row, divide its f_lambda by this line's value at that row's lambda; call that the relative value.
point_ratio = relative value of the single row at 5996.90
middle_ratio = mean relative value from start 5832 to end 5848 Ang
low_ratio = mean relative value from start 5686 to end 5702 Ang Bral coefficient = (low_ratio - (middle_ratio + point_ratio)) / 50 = -0.0216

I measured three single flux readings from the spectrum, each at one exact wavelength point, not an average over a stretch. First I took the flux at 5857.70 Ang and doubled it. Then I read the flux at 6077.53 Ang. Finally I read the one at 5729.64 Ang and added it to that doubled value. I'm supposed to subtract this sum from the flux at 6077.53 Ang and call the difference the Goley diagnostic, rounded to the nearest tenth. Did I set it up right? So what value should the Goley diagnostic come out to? -12.8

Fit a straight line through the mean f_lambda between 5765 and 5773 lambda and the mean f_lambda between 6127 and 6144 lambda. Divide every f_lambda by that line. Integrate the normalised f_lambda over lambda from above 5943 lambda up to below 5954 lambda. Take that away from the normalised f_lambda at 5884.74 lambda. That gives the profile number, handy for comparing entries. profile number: -10.0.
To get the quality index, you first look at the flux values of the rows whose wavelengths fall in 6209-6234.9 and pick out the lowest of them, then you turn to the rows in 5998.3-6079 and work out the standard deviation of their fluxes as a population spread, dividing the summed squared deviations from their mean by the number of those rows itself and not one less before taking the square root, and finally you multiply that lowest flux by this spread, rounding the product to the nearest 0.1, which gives 1.2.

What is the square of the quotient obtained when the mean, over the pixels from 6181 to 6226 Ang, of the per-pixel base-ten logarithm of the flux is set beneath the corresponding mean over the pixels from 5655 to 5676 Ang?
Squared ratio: 0.98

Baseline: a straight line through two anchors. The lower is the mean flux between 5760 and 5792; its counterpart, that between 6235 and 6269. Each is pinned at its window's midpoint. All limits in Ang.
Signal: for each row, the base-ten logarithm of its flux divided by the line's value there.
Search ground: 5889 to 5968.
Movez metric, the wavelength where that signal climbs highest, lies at 5966.60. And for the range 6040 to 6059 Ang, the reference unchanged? 6049.61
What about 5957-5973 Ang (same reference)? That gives 5966.60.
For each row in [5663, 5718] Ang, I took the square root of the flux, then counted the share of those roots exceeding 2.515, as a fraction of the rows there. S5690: 0.52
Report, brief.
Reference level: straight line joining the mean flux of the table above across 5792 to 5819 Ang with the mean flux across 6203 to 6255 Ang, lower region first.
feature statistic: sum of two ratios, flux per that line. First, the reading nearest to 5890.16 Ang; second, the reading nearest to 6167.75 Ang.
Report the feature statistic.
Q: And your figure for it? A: 1.68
